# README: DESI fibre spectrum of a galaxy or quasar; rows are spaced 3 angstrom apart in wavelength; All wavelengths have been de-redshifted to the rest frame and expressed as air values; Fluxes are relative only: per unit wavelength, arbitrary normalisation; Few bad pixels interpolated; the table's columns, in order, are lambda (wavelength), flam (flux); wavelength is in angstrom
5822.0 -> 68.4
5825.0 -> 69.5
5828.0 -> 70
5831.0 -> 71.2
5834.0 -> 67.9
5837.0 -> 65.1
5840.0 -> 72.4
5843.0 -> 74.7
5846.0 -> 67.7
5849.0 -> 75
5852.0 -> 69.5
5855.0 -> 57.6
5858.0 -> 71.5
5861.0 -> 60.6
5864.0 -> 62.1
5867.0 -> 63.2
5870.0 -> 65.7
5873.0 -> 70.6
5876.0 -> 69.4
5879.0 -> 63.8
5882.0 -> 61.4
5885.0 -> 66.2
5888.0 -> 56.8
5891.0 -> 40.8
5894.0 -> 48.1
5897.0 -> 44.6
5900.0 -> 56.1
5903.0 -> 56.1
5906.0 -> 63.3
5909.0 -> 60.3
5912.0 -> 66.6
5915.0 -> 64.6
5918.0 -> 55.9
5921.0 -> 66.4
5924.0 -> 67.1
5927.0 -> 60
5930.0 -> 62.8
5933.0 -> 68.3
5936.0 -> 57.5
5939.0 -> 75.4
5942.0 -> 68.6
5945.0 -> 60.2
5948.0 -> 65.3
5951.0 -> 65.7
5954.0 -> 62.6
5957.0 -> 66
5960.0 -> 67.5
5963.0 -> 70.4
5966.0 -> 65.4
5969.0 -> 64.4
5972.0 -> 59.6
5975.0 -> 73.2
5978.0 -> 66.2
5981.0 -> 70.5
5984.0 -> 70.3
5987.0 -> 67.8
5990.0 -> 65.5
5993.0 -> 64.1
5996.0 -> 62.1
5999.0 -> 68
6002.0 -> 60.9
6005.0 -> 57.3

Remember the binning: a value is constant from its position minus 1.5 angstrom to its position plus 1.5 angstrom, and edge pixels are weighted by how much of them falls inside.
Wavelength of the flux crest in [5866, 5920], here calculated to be 5873.0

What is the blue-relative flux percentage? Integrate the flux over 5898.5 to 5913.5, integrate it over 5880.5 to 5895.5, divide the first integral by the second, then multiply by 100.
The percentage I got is 111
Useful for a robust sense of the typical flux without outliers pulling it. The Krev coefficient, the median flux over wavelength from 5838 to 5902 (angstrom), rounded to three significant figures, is 63.8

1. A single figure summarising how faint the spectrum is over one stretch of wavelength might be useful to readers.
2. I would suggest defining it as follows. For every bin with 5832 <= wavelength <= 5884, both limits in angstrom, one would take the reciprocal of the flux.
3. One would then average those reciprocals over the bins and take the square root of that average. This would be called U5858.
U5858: 0.123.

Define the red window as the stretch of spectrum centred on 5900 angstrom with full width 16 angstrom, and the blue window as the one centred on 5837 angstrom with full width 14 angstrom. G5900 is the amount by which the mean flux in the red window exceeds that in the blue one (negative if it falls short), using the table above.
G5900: -17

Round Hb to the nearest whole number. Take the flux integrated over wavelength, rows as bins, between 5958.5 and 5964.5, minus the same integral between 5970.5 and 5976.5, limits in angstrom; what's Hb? 15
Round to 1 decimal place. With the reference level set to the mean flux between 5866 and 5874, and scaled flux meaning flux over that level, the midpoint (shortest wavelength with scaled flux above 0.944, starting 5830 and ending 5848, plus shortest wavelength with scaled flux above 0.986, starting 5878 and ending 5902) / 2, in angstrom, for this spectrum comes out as 5858.0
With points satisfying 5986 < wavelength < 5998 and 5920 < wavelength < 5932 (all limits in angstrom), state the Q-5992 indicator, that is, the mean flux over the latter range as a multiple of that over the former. 0.99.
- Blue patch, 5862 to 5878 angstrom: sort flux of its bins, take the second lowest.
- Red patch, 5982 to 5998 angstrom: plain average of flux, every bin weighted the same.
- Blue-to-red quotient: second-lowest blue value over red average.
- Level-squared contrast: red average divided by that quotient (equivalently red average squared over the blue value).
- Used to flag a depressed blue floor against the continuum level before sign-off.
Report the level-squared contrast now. 69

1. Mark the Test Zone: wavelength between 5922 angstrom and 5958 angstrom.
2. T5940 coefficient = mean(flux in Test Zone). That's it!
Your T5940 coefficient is 65.0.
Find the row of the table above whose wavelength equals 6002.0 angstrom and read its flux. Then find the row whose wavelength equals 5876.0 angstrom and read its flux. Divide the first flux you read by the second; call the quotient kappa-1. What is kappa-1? 0.88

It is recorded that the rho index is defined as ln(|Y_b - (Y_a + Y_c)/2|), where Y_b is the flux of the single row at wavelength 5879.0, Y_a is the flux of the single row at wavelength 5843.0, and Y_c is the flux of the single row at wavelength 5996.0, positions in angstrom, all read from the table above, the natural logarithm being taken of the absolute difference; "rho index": 1.5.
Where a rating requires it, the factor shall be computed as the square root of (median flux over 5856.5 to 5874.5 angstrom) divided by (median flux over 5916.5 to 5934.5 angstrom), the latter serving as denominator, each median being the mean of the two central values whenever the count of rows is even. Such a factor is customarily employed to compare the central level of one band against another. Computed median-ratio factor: 1.00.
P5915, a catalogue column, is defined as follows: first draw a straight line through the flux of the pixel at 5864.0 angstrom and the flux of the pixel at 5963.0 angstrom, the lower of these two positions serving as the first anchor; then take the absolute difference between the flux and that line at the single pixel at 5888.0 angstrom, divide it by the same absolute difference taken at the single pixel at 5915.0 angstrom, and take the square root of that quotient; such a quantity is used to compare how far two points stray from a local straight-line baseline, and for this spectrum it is 2.0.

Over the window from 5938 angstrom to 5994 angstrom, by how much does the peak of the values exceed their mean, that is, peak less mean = 9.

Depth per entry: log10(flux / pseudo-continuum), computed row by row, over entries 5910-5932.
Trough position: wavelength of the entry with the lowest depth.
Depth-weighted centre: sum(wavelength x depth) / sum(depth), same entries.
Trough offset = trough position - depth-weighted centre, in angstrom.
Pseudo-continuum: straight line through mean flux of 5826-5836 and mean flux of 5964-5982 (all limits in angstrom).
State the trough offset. -3.7 angstrom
